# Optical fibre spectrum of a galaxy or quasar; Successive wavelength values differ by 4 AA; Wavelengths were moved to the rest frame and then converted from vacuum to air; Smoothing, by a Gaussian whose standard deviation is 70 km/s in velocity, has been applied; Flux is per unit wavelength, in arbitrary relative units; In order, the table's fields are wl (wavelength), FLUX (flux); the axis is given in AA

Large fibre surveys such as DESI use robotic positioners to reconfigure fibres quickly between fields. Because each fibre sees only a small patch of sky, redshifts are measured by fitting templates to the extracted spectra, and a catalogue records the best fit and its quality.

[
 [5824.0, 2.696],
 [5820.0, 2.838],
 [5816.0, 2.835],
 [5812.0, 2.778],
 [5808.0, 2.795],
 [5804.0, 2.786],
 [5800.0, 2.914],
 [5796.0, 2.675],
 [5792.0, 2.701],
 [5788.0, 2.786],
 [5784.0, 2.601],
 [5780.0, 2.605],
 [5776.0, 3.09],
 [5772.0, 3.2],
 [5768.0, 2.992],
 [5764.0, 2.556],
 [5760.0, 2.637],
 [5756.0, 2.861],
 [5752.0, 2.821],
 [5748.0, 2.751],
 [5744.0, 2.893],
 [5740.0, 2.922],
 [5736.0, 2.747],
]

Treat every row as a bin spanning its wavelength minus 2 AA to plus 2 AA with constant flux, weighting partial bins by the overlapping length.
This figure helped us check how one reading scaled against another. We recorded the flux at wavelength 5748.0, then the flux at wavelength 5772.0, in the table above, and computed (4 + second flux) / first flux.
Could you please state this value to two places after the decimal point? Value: 2.62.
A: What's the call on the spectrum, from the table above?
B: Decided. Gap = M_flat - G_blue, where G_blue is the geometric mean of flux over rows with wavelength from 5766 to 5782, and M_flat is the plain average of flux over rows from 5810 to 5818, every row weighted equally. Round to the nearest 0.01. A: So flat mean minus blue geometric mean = -0.16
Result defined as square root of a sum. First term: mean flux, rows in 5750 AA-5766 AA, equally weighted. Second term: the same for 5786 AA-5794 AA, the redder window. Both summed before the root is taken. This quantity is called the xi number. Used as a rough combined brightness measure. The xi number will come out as 2.34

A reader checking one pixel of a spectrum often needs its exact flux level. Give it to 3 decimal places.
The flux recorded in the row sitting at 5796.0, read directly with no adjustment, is 2.675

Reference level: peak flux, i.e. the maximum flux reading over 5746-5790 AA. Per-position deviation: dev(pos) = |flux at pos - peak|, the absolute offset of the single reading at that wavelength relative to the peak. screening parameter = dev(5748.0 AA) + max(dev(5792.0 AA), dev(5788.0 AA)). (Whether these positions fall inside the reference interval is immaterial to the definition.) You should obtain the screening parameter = 0.95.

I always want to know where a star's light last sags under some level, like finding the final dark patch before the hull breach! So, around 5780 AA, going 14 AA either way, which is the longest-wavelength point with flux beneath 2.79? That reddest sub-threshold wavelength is 5792.0 AA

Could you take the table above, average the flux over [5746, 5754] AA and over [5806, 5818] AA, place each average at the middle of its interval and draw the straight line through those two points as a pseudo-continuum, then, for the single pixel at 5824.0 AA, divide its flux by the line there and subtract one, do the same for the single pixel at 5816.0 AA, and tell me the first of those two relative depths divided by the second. -3.5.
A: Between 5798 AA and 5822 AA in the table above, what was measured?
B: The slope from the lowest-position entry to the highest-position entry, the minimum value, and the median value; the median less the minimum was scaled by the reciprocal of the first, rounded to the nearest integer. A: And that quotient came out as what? -10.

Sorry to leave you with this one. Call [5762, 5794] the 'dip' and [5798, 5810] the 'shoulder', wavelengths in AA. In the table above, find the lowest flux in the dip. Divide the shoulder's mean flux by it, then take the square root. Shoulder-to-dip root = 1.05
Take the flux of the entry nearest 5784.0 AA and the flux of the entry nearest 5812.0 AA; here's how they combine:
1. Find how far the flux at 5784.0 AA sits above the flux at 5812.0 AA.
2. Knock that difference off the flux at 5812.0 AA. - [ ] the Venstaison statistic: 3.0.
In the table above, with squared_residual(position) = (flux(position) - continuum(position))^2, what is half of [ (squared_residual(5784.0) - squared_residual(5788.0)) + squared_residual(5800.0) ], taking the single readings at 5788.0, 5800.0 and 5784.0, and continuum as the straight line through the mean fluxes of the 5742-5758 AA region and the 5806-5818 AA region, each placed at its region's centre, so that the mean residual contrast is 0.028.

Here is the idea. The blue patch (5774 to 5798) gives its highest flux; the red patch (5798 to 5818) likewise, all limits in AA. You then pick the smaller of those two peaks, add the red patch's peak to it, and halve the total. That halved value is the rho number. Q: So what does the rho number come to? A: 2.91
